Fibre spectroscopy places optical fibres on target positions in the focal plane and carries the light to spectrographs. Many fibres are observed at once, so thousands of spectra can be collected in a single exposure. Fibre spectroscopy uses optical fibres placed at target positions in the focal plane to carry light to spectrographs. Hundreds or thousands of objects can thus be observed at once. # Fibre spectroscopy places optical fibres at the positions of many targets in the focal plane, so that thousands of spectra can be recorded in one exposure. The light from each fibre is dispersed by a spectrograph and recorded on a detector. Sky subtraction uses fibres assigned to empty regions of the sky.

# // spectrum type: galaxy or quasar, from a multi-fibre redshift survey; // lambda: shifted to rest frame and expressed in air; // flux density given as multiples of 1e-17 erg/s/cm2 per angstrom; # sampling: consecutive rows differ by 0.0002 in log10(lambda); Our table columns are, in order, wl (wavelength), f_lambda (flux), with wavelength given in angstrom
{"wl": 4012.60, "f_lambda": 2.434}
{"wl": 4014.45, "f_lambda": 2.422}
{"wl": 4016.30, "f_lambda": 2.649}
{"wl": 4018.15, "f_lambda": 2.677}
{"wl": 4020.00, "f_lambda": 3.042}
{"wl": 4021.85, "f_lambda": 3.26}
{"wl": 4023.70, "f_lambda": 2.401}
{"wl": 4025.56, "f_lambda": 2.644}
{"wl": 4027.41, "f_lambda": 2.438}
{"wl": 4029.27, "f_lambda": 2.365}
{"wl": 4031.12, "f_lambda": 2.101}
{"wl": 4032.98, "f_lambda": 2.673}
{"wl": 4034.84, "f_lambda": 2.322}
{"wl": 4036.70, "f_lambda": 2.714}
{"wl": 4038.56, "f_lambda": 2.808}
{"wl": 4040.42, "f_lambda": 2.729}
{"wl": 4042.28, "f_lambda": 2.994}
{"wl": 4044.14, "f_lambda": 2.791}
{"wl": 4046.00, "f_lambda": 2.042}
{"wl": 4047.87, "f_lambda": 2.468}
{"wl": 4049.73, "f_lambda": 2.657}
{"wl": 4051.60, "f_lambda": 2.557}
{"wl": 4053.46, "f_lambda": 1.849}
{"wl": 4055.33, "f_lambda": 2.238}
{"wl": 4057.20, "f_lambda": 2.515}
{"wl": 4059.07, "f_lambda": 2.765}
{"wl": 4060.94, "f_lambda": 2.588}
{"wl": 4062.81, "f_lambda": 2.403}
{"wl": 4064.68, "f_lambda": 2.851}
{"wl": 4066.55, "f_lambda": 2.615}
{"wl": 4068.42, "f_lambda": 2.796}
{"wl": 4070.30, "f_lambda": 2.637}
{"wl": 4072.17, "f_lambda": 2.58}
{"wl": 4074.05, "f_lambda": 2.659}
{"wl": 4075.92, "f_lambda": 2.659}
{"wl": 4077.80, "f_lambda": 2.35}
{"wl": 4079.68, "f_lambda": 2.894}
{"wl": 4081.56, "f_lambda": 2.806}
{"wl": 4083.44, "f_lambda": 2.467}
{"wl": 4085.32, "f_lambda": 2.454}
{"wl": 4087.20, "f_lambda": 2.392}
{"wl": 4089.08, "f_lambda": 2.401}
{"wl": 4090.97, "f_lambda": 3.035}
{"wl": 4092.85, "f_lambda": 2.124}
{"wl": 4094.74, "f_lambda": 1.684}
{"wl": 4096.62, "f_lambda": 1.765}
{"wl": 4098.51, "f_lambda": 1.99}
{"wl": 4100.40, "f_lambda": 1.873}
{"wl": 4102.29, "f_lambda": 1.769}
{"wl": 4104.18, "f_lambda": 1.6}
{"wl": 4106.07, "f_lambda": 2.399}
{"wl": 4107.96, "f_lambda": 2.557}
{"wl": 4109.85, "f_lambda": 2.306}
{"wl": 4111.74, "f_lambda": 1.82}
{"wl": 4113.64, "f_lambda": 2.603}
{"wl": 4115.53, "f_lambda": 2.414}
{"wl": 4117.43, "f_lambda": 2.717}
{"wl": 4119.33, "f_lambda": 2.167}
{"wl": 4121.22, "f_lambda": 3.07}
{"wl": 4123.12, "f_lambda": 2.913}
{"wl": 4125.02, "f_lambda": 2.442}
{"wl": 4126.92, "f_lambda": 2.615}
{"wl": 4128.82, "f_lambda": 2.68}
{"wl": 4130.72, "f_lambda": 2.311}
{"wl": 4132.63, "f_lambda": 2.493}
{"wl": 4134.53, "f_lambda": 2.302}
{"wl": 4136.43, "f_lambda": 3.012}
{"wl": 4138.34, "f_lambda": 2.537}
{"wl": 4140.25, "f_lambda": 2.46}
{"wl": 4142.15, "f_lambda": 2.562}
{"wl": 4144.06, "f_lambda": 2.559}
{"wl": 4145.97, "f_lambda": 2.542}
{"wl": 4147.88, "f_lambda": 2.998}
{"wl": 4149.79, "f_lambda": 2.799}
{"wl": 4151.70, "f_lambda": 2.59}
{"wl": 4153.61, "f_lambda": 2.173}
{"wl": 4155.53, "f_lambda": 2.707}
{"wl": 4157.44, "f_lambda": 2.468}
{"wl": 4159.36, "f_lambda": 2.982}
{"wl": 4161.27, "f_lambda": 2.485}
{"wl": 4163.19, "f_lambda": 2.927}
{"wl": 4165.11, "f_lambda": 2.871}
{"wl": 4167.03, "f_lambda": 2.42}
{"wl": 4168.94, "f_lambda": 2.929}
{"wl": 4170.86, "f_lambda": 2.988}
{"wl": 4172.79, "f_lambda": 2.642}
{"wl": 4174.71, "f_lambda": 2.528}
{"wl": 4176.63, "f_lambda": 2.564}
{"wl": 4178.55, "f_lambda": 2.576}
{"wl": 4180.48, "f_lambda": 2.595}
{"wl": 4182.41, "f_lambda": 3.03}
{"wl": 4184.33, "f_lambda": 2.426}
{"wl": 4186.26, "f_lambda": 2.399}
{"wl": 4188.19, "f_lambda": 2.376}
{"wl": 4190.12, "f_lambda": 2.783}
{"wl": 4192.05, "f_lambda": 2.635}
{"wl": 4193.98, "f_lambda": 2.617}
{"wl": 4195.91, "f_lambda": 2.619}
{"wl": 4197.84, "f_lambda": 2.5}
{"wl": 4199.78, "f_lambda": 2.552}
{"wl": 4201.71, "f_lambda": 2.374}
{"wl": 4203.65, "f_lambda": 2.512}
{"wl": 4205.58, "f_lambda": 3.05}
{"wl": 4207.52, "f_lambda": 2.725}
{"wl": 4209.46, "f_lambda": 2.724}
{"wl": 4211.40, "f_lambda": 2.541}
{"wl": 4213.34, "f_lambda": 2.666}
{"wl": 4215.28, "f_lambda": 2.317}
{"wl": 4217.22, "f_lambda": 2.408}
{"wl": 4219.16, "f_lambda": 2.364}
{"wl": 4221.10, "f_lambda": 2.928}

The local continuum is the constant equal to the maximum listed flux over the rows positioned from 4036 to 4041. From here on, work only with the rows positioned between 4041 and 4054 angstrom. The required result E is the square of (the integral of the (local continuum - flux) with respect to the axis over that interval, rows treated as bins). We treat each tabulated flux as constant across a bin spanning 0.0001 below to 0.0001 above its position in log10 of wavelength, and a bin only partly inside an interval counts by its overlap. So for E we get 15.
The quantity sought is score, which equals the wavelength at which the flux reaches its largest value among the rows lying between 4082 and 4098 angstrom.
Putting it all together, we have 4090.97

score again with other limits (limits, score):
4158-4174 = 4170.86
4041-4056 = 4042.28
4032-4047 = 4042.28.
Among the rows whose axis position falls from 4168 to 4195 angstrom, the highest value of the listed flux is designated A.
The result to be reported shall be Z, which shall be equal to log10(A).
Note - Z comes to 0.481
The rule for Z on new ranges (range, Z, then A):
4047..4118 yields 0.482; 3.035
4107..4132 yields 0.487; 3.07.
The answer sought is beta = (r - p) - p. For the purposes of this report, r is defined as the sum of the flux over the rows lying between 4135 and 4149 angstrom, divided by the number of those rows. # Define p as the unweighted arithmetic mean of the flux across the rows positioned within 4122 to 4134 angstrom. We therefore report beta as -2.5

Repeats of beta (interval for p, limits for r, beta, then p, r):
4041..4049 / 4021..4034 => -2.6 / 2.57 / 2.55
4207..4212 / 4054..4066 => -2.8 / 2.66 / 2.56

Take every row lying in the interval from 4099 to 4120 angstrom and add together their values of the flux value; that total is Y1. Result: 24.2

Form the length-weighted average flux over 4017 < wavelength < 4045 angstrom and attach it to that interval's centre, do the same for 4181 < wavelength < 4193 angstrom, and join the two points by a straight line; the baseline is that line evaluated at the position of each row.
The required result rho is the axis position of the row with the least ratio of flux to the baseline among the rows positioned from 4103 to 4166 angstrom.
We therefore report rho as 4104.18 angstrom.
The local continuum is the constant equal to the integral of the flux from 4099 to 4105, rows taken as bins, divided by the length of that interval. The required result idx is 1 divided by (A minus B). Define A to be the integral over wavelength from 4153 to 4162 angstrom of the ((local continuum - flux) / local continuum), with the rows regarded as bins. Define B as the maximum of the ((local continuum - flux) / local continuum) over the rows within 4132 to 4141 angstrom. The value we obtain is -0.261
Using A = -4.1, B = -0.302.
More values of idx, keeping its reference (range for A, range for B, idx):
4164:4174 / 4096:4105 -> -0.174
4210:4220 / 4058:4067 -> -0.276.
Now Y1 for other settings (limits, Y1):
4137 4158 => 28.4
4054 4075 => 28.6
